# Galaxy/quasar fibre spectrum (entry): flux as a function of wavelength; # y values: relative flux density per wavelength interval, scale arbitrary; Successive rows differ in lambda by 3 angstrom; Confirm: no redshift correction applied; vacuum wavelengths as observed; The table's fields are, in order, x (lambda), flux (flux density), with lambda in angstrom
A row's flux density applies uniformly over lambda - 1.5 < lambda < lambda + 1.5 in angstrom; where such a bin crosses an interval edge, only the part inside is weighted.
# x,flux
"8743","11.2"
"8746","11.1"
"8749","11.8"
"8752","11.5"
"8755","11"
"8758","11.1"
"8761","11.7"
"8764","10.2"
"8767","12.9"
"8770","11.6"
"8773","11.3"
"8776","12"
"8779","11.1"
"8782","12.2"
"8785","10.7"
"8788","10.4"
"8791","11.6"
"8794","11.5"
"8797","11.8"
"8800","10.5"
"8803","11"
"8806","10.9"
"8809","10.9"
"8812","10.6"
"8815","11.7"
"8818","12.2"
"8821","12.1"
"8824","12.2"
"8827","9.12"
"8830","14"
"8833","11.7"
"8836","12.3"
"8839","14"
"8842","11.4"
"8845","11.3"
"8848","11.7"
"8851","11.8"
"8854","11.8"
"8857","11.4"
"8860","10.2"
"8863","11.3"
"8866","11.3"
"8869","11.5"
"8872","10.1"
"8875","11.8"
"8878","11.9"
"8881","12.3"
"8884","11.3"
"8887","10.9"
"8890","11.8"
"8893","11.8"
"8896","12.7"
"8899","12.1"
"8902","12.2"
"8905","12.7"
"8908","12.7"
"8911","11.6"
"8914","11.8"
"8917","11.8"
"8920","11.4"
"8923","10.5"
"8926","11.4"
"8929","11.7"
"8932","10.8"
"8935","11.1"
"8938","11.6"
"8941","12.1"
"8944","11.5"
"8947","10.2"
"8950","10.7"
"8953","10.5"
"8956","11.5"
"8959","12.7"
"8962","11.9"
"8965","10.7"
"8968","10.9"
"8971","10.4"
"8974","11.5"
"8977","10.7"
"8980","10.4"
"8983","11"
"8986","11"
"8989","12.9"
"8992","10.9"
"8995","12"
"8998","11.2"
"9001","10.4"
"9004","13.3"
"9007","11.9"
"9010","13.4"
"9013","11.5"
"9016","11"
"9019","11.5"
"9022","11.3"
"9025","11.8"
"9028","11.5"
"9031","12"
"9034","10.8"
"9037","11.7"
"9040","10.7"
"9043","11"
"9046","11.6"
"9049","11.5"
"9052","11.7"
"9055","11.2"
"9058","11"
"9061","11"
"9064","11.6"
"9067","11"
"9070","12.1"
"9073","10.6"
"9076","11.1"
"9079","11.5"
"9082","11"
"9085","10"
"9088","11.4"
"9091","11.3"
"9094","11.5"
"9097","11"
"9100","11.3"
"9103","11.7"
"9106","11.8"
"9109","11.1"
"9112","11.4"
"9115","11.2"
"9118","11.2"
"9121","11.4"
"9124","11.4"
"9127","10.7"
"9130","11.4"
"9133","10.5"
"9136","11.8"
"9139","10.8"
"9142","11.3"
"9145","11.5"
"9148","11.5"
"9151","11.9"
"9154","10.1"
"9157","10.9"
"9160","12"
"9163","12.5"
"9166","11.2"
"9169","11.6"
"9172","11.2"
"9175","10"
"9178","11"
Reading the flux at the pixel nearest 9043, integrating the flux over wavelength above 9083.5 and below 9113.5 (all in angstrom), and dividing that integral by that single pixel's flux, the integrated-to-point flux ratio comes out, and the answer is 30.7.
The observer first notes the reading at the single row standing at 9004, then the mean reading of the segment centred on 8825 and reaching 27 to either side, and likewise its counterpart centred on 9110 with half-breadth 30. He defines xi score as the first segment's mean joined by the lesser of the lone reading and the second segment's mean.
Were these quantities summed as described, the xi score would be 22.8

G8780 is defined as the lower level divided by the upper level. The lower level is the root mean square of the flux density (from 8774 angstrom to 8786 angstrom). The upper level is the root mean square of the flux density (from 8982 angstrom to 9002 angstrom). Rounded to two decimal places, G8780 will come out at 1.01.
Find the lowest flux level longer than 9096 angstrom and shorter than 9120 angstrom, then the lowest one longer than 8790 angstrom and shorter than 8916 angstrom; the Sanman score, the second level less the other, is -1.9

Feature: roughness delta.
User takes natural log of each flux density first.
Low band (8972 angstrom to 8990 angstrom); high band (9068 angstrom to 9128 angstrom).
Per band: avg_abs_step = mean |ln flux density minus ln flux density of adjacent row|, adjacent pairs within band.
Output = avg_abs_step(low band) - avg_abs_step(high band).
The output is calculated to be 0.020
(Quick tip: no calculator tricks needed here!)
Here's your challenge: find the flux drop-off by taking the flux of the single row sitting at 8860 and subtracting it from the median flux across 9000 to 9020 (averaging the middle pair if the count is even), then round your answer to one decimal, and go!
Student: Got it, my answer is 1.3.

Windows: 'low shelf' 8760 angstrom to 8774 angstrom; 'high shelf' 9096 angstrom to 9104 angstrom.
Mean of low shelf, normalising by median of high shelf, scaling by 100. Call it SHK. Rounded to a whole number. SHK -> 102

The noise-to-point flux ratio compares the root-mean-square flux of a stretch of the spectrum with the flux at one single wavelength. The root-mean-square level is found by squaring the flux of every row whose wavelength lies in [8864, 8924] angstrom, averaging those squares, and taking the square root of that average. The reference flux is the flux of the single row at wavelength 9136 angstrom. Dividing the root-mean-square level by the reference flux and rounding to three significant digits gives 0.994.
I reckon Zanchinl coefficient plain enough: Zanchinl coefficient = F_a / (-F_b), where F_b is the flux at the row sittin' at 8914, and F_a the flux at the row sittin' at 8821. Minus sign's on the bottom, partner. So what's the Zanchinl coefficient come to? -1.03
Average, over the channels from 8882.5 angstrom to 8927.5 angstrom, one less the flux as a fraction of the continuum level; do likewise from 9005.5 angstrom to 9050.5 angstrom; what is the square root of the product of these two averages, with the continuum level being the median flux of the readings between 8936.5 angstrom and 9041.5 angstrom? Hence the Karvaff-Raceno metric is 0.010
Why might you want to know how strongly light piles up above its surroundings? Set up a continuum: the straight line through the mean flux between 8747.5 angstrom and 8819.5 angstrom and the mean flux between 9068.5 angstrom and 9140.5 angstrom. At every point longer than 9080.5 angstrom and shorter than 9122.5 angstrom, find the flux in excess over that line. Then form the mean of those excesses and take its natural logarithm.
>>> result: -4.0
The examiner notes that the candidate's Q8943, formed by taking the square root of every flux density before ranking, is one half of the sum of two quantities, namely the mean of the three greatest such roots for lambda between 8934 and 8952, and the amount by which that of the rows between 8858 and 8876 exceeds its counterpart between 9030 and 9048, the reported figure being 1.70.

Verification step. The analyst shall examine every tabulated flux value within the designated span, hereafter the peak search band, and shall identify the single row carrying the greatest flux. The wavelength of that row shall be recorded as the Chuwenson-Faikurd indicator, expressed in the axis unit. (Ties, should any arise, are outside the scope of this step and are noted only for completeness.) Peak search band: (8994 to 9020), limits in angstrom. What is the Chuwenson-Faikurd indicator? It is 9010 angstrom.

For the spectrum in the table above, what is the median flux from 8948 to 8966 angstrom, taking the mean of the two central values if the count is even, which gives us 11.10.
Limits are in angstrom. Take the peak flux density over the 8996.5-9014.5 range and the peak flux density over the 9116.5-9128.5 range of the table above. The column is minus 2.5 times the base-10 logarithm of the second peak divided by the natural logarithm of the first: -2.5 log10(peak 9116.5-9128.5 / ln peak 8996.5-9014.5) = -1.61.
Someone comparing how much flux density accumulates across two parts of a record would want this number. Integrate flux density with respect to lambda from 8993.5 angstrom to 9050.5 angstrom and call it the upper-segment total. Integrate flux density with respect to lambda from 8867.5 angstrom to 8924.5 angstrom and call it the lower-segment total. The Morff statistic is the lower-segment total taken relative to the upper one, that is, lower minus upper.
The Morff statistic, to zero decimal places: 8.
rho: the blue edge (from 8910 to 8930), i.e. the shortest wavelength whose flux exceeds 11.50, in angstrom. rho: 8911 angstrom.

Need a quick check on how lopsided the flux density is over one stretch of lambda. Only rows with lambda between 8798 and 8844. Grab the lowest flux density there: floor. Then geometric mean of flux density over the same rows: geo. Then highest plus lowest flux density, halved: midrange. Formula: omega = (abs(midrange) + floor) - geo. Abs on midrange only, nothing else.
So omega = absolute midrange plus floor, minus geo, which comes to 9.1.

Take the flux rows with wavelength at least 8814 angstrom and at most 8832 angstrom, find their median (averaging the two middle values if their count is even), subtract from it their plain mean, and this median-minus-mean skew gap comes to 0.263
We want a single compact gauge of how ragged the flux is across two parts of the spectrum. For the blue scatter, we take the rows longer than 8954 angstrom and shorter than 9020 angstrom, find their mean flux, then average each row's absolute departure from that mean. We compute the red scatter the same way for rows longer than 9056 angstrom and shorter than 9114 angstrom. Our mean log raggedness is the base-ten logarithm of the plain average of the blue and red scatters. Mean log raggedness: -0.28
